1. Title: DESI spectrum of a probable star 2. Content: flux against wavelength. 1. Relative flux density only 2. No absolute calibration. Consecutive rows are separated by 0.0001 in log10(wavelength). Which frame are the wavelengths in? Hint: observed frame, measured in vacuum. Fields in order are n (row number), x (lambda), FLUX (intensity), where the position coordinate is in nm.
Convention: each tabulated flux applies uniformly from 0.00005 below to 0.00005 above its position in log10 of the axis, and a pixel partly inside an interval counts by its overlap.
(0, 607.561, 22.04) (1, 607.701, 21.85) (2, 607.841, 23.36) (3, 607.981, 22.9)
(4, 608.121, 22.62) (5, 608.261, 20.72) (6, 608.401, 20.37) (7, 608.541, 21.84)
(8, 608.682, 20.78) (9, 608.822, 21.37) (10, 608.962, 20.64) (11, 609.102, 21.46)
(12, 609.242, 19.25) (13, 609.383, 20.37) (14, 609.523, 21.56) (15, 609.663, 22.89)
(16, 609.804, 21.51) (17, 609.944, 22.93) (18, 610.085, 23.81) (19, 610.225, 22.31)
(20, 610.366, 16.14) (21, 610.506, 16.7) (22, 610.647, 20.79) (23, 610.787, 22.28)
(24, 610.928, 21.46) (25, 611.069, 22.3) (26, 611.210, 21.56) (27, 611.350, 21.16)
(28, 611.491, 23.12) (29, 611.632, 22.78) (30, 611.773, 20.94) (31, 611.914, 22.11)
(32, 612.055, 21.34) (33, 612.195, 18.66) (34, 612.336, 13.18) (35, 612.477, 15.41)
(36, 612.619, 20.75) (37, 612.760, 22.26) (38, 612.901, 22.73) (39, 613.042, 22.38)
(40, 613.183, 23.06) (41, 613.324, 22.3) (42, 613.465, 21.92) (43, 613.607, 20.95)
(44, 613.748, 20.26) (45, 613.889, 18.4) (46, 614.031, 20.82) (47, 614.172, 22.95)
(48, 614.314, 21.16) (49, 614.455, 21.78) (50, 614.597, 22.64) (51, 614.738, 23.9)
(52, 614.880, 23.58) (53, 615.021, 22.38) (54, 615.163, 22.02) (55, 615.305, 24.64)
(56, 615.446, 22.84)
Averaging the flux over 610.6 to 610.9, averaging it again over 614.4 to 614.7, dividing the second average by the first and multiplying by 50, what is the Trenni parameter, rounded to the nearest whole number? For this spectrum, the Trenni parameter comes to 52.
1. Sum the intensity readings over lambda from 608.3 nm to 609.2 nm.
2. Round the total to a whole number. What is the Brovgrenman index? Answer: 126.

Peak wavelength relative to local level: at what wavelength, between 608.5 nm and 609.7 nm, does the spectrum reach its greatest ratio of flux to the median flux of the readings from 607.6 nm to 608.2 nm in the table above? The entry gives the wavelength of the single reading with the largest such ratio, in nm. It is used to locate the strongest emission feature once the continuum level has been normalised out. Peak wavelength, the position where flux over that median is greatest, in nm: 609.663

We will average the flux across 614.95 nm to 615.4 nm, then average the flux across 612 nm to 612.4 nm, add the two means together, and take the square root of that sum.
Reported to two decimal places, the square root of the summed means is 6.38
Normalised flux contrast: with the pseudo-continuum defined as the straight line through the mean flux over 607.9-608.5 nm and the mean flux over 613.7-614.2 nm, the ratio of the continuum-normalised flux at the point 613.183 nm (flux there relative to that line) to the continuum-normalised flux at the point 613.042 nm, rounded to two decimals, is 1.03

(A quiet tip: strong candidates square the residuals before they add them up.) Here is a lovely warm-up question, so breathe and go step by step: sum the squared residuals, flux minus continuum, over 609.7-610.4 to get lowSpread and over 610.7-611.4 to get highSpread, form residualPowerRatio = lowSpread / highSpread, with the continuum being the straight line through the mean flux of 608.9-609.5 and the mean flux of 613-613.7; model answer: 14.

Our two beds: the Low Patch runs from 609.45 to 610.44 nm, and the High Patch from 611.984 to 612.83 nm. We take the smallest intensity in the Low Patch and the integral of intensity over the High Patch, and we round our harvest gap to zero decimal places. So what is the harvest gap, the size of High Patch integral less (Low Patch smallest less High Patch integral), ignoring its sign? 15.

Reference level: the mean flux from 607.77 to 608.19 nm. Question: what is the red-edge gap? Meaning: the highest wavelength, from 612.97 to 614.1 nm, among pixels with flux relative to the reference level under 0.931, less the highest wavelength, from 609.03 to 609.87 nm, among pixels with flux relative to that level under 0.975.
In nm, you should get 4.23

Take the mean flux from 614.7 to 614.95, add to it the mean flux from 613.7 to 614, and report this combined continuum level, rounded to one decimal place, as 43.1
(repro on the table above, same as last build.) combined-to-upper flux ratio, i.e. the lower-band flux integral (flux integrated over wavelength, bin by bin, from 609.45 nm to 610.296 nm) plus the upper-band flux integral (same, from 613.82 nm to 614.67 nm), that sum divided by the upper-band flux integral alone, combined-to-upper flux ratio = 2.05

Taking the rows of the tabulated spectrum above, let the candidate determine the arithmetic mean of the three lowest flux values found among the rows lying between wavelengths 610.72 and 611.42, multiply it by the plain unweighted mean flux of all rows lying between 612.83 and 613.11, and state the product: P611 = 483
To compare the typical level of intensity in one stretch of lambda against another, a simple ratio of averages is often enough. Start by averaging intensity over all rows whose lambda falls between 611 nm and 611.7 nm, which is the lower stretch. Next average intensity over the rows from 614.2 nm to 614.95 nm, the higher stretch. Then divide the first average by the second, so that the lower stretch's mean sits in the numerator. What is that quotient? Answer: 0.981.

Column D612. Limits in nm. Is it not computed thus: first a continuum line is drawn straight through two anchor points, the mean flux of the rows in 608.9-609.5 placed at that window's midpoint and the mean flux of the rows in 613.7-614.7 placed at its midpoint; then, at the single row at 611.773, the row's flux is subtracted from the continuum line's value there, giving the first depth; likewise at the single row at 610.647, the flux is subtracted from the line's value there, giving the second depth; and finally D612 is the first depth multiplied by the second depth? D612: 0.0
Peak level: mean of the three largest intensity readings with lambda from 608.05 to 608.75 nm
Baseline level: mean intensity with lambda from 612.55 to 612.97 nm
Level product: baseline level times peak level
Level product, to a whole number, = 477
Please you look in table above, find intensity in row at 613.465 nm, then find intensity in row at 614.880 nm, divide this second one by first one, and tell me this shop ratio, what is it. 1.08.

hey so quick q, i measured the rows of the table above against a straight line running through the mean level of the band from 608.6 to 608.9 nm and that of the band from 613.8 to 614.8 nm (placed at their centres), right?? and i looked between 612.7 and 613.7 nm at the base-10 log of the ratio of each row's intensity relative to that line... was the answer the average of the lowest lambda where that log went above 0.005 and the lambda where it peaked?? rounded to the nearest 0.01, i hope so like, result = 612.97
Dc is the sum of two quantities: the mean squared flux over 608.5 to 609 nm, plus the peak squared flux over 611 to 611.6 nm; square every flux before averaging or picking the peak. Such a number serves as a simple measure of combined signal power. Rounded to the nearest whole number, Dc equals 982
